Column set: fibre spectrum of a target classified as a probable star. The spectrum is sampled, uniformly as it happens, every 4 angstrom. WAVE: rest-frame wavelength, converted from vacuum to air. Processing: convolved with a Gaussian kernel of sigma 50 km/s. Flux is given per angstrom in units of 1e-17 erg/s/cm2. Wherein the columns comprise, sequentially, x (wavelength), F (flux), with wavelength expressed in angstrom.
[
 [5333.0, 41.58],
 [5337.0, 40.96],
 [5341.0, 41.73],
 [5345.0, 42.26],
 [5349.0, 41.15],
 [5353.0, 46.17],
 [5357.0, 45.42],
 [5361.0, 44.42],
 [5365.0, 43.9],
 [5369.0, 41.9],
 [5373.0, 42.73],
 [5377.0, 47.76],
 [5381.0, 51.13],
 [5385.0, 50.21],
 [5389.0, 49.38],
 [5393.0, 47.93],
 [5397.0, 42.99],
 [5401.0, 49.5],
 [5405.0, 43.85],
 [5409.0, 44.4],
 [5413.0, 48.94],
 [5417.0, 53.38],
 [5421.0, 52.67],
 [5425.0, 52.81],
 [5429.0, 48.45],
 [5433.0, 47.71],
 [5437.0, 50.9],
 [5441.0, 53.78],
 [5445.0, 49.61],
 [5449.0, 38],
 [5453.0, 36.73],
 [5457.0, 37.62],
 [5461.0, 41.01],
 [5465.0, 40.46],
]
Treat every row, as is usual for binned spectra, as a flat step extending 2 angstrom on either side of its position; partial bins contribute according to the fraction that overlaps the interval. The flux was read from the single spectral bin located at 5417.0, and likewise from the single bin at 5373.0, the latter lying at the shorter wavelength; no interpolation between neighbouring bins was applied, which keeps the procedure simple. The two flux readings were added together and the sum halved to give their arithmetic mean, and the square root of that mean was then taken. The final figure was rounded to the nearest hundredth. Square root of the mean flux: 6.93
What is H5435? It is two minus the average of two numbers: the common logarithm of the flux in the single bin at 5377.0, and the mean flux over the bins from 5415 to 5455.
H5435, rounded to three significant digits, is -23.0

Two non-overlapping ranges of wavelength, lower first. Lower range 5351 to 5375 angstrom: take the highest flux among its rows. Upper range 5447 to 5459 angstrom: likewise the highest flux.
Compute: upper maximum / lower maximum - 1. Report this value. -0.177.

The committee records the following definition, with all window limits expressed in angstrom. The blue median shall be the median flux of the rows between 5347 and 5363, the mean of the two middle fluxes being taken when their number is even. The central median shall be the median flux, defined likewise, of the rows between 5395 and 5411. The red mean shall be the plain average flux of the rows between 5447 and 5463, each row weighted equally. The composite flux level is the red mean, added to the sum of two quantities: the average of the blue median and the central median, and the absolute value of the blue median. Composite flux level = 128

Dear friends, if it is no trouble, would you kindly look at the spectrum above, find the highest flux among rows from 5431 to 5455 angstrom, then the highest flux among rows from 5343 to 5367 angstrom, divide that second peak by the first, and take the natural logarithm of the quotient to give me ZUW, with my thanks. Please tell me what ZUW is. -0.15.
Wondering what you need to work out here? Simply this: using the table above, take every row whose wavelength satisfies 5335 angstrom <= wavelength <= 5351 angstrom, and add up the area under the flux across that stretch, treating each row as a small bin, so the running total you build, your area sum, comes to 664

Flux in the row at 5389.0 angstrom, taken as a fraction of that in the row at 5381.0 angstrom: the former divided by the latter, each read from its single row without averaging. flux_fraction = 0.97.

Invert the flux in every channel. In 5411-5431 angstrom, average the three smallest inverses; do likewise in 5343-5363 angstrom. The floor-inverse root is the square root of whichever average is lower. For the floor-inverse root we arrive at 0.137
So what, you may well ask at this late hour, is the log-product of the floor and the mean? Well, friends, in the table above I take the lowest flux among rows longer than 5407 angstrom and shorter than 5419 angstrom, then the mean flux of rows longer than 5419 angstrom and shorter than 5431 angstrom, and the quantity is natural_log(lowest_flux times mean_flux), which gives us 7.73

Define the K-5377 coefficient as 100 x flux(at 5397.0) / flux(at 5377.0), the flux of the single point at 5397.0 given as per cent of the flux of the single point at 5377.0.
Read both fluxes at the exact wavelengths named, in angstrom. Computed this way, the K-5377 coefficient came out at 90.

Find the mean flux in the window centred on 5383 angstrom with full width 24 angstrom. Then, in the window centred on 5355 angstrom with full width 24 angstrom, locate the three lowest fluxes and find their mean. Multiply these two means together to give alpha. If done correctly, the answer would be 2045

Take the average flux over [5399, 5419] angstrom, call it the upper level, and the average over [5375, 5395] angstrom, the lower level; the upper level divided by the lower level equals 0.97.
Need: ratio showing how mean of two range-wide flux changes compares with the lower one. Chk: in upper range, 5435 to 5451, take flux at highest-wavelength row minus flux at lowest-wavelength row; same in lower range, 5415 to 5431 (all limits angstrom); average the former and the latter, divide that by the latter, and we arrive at 1.8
